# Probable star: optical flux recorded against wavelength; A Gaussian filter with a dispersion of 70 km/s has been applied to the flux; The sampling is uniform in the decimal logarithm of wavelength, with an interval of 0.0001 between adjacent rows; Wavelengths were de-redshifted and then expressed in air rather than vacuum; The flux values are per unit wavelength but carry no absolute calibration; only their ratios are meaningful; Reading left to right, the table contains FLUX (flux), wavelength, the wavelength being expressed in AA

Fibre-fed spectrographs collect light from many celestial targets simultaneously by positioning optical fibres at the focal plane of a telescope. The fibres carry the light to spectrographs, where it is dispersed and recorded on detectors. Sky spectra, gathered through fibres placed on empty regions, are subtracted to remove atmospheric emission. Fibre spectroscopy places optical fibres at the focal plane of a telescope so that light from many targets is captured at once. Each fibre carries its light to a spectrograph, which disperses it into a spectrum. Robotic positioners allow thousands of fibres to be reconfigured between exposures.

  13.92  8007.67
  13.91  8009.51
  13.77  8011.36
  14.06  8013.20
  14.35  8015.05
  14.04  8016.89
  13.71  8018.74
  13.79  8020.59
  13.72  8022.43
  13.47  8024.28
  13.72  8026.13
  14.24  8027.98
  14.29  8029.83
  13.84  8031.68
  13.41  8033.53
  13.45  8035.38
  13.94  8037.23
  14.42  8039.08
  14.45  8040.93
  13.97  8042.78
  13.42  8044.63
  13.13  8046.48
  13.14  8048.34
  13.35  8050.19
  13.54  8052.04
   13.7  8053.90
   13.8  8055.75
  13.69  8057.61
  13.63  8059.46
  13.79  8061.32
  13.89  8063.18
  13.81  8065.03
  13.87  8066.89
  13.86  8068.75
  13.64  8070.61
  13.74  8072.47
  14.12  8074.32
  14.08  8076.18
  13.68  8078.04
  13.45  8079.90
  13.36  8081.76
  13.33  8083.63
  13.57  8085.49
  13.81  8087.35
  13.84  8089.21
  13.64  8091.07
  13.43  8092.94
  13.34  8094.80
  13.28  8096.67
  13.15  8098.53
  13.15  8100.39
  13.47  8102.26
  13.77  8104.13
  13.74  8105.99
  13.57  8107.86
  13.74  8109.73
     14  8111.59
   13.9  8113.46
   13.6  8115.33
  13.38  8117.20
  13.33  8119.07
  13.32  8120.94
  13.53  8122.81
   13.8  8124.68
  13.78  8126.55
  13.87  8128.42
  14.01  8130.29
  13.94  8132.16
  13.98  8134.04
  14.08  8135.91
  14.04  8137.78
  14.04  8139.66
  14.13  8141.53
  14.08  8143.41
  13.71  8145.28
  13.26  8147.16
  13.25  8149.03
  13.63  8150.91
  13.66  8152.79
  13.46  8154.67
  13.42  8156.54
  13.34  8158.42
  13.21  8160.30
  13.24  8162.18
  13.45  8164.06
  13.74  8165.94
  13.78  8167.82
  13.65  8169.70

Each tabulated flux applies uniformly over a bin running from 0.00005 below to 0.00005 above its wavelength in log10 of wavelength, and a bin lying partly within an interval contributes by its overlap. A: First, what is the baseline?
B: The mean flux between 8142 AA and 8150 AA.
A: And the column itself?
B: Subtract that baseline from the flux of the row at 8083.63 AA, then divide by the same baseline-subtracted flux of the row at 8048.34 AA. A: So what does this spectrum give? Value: 0.6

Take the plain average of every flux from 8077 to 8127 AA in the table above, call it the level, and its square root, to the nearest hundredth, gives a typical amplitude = 3.68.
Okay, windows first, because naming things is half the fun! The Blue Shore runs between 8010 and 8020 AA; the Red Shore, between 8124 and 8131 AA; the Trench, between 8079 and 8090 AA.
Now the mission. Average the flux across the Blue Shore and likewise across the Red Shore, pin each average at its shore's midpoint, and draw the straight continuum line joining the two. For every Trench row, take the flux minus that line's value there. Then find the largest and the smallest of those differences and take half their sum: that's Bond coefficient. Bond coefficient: -0.32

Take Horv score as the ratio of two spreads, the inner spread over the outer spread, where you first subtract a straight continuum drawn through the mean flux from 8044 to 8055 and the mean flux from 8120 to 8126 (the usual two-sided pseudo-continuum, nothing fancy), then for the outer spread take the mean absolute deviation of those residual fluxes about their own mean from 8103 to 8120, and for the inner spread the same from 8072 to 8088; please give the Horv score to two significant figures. 1.3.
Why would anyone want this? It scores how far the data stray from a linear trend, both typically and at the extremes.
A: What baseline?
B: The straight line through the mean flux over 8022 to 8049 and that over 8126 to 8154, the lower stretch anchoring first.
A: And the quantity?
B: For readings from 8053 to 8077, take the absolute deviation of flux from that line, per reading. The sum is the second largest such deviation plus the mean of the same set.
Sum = 0.39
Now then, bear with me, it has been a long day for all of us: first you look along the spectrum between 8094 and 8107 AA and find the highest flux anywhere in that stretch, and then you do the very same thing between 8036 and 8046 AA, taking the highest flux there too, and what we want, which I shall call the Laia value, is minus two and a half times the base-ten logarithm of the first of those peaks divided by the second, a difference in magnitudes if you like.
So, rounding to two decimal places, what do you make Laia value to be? 0.05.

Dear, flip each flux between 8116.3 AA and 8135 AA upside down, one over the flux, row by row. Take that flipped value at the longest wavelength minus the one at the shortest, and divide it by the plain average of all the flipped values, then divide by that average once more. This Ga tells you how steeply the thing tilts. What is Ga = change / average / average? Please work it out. -0.6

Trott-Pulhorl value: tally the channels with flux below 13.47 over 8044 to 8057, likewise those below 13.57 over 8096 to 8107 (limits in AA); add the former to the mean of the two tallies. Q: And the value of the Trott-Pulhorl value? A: 8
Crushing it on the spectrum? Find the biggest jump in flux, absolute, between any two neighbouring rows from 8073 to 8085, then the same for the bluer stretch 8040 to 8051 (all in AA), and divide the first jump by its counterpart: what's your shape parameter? 0.7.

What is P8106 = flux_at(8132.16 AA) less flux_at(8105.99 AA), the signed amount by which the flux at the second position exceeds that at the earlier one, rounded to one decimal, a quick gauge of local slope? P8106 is 0.2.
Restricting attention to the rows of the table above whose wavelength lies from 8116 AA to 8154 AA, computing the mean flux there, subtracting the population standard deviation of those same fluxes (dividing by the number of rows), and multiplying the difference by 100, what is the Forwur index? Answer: 1344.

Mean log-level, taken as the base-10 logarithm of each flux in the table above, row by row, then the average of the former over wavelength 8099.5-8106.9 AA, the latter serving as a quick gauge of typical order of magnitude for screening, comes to 1.13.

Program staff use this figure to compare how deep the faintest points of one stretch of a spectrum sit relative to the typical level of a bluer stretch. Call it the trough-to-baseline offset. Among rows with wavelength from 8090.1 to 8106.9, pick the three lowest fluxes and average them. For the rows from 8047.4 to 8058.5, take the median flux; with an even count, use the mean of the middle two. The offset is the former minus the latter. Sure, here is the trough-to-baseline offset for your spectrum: -0.42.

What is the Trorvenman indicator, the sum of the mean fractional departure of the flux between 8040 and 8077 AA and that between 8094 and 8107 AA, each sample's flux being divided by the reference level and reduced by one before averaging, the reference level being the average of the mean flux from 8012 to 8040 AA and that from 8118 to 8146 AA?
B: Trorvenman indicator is -0.043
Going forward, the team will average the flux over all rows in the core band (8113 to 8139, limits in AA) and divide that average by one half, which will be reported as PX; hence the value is 27.5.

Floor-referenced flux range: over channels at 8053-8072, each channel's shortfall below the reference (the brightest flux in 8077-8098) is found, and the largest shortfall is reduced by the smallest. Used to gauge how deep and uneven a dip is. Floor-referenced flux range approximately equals 0.3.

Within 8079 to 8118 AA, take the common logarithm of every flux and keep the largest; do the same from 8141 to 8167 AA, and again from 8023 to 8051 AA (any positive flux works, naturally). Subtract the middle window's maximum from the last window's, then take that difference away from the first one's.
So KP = 1.136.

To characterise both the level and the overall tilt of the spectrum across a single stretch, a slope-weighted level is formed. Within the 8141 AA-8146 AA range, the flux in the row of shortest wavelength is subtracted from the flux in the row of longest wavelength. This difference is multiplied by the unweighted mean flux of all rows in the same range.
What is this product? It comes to -5.9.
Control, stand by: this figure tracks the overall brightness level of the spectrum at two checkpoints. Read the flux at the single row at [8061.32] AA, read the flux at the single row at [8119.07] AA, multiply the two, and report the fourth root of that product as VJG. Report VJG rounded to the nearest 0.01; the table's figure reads 3.68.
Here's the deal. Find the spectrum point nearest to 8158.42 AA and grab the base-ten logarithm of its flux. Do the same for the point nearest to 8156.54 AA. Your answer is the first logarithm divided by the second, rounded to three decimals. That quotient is 0.998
